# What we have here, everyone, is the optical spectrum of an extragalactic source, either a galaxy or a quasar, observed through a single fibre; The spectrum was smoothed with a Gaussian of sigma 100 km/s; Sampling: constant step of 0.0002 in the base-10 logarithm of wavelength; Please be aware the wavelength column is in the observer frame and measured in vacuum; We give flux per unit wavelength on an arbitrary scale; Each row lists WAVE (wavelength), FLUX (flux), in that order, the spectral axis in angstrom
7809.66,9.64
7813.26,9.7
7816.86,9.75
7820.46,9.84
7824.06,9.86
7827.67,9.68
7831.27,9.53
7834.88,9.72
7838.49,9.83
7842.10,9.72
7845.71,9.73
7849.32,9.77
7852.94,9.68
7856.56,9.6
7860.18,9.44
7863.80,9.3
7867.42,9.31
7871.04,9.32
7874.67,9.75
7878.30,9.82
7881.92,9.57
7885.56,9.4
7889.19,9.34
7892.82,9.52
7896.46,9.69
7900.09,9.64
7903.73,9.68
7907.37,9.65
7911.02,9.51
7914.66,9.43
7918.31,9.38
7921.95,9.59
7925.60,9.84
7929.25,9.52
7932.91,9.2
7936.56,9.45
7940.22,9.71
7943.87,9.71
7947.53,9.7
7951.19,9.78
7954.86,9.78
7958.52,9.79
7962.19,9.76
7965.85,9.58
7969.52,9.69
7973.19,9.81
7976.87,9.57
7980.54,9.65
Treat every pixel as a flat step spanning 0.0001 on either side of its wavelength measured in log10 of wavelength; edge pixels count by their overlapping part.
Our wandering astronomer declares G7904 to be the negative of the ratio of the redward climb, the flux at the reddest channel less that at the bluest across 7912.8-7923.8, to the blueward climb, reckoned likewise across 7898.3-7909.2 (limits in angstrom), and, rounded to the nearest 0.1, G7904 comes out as -16.0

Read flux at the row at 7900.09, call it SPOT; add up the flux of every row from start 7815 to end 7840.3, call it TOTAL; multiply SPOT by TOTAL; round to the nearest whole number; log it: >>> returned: 658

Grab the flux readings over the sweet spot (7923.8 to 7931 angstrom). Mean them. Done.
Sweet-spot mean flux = 9.68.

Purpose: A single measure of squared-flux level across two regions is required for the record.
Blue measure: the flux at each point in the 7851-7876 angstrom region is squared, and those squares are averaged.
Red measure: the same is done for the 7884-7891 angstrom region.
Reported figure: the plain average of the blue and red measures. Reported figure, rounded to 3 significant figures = 88.9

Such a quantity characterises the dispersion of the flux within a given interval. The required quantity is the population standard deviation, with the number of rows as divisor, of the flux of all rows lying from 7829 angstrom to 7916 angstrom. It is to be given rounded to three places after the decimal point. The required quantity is 0.165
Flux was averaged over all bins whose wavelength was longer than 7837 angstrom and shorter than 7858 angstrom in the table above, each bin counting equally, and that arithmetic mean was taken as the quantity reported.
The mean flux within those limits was 9.722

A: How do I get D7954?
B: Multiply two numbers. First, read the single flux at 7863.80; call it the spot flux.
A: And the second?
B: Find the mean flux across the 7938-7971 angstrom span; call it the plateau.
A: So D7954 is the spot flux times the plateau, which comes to 90.4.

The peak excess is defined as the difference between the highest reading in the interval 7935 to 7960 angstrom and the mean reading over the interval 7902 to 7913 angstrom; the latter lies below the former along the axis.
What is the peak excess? 0.18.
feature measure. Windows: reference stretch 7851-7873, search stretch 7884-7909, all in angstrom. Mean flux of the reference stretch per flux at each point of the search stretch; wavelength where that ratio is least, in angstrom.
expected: 7896.46 angstrom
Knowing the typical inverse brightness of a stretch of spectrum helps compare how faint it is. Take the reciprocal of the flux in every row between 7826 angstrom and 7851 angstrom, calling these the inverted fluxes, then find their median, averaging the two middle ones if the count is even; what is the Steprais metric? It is 0.103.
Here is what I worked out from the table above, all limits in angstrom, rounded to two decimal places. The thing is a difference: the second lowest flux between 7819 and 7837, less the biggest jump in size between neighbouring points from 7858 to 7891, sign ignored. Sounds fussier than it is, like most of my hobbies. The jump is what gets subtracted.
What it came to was 9.25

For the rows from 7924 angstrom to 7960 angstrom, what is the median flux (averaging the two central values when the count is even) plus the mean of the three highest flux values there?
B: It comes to 19.5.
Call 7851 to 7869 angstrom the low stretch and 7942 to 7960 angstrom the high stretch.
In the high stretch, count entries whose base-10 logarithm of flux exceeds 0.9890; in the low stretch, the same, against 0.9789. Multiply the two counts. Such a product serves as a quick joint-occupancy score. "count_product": 6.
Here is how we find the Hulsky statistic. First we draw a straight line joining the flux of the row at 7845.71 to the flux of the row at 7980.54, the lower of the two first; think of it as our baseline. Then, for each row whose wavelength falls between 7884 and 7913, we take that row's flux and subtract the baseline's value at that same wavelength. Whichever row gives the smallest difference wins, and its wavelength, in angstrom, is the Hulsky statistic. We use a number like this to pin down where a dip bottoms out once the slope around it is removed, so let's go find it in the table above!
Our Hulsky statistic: 7889.19 angstrom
